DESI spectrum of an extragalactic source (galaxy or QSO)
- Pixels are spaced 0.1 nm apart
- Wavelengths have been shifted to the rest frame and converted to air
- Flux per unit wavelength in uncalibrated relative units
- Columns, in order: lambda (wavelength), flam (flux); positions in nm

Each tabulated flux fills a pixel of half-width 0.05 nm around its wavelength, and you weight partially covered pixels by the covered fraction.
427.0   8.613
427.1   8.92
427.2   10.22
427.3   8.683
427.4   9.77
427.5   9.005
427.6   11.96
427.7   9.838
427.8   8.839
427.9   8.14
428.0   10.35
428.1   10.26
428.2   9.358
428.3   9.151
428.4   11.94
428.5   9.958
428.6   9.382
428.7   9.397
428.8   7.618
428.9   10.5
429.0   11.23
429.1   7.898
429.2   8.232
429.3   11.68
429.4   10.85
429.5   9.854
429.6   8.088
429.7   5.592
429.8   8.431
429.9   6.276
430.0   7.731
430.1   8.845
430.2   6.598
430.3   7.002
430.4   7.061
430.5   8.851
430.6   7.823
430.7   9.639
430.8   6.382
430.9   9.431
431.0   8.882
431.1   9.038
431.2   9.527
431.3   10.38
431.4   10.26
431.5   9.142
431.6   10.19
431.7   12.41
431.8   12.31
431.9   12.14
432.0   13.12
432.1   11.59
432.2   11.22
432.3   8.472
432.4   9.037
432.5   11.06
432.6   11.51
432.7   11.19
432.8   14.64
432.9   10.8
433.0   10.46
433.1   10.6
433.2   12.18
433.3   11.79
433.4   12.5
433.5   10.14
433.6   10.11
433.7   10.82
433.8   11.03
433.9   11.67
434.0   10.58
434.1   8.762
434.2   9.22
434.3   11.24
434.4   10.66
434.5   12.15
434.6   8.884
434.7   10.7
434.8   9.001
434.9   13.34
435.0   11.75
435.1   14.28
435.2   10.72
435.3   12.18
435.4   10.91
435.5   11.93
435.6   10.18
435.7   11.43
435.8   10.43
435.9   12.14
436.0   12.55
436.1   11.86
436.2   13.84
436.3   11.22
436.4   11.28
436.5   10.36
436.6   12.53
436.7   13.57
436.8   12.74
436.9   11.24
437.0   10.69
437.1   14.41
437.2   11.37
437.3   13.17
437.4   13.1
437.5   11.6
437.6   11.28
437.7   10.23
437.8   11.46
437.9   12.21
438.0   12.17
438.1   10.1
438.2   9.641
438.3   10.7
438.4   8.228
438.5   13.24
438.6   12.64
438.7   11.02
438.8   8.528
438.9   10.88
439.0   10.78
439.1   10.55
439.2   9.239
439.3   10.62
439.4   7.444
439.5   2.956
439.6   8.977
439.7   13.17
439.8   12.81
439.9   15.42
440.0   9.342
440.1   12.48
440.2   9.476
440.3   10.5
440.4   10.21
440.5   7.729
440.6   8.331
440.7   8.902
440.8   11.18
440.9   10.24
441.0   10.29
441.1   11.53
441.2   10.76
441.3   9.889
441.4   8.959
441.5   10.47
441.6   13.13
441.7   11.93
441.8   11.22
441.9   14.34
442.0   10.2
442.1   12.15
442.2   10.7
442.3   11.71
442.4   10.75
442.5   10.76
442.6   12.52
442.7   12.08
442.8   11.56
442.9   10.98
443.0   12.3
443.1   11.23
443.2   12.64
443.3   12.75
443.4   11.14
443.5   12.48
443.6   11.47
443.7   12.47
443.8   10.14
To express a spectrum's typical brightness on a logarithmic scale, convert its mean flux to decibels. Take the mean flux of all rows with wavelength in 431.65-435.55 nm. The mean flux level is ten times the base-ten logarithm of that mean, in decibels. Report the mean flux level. 10.5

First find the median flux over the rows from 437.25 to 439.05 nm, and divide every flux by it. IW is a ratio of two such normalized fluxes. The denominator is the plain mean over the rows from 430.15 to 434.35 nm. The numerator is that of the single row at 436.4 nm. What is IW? 1.10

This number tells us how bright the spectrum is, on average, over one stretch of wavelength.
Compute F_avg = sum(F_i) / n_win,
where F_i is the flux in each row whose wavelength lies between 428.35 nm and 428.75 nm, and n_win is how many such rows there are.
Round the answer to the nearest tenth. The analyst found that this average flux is 10.2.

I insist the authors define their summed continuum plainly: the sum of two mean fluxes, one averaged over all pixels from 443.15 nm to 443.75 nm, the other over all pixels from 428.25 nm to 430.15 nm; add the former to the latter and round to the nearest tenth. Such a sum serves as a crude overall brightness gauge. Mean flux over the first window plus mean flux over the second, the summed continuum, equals 21.2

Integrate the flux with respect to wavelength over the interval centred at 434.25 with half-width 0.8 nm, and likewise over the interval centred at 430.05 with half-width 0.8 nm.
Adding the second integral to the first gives 30.1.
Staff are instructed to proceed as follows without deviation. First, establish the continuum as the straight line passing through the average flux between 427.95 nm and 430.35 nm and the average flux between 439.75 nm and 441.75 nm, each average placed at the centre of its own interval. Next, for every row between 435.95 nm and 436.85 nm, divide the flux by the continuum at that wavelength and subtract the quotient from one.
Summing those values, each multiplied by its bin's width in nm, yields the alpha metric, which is -0.19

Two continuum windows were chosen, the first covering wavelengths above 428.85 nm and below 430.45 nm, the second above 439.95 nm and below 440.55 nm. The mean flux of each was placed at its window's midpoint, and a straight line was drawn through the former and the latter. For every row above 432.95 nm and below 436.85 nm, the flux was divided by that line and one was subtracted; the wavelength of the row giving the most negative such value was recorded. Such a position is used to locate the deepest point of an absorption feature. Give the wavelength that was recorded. 434.1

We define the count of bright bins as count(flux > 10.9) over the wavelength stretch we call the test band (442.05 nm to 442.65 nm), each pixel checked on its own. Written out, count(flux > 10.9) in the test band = 3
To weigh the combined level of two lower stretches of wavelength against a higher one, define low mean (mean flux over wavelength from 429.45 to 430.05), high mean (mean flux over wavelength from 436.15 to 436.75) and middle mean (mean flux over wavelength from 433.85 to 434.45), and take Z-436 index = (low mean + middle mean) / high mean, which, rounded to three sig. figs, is 1.48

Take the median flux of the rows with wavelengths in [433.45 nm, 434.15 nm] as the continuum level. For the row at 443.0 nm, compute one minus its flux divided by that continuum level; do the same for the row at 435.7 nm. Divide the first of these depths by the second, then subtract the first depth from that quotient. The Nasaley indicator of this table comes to 2.2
